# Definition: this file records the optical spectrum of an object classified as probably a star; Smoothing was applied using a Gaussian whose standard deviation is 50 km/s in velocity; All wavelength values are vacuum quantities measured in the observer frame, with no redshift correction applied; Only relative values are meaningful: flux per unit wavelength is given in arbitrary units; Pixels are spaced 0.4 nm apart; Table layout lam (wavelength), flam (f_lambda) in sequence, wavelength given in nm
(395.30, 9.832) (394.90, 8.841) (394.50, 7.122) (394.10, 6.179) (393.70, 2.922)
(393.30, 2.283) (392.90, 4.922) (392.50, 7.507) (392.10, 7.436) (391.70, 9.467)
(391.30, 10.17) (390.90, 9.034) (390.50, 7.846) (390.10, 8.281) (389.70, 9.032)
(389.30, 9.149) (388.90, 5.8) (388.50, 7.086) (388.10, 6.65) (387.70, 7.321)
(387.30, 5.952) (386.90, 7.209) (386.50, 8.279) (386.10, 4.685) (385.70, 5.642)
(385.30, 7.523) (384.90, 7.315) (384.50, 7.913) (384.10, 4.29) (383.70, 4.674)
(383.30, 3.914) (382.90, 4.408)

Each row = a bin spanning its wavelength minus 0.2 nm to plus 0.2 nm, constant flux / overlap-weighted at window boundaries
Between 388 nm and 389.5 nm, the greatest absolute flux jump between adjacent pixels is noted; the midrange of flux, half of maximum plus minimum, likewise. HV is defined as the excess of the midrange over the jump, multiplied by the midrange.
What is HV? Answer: 31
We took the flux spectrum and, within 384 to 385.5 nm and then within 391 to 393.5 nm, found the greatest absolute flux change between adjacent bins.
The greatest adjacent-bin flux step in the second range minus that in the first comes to -1.0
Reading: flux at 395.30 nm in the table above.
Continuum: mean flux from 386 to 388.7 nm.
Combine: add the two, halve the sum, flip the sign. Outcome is -8.3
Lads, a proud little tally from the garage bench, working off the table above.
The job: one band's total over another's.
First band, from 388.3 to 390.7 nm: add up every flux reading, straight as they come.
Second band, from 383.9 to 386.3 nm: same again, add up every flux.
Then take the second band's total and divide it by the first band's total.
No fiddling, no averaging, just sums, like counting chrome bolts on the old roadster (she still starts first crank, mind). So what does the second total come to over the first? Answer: 0.8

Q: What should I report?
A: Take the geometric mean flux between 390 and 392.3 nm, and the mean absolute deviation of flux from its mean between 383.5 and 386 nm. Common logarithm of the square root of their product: 0.535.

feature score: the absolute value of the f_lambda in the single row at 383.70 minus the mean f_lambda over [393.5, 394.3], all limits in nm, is 0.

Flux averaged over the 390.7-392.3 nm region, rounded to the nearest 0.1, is 9.0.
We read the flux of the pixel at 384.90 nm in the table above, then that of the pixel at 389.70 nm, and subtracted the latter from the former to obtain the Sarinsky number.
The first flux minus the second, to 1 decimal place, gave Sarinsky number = -1.7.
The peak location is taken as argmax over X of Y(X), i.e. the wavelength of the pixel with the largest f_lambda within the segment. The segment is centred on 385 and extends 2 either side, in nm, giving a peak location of 386.50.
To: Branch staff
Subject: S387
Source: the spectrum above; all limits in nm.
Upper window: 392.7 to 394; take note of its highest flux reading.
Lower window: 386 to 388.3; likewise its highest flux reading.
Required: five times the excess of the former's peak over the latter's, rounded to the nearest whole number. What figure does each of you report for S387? -17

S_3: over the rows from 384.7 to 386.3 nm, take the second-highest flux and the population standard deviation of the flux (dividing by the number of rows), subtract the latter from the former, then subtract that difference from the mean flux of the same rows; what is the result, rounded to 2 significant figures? 0.16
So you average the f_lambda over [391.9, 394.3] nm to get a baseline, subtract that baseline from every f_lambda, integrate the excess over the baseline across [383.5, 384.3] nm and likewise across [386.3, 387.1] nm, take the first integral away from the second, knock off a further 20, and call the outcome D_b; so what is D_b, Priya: -17.39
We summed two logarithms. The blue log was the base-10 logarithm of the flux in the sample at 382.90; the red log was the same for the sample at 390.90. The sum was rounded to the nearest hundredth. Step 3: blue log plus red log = 1.60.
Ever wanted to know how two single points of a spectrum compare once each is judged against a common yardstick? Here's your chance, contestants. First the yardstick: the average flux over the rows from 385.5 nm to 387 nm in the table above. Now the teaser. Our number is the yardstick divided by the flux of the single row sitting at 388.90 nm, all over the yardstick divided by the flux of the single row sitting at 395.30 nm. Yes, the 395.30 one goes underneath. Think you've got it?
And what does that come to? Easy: 1.7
